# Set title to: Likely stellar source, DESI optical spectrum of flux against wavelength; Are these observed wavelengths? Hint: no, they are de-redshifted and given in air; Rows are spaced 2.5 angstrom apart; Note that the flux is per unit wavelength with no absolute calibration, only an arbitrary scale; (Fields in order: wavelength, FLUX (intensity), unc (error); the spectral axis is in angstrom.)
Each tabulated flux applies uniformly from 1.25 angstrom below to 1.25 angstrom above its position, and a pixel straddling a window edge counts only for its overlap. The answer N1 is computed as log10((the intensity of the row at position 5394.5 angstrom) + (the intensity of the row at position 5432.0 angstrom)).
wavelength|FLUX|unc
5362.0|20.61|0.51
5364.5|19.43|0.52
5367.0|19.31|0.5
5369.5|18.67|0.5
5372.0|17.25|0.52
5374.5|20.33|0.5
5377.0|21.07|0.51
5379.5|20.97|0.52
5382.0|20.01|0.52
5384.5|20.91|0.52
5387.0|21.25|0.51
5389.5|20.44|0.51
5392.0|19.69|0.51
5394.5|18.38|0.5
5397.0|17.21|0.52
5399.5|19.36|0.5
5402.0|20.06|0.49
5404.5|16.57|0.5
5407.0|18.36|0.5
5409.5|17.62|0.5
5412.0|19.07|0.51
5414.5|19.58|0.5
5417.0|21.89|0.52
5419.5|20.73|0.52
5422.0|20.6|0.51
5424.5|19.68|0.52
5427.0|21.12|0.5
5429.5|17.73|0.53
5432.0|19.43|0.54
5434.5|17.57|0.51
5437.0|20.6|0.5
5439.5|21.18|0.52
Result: 1.58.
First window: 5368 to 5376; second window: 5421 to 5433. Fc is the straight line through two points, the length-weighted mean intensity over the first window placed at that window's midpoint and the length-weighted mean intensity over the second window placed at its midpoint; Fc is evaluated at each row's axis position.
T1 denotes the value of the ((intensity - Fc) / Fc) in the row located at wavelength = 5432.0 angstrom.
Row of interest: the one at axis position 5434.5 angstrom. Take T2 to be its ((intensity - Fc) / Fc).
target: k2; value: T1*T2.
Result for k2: 0.0020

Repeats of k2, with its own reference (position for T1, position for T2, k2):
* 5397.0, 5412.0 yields 0.0021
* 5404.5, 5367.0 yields -0.0042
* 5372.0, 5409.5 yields 0.0078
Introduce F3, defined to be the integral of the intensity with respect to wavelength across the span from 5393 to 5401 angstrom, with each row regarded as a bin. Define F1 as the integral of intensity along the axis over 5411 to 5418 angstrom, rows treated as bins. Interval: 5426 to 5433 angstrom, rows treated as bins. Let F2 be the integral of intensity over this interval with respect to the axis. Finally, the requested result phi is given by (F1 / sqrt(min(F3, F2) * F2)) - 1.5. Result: -0.46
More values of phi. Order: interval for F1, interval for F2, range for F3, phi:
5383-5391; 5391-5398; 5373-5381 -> -0.21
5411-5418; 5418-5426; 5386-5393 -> -0.58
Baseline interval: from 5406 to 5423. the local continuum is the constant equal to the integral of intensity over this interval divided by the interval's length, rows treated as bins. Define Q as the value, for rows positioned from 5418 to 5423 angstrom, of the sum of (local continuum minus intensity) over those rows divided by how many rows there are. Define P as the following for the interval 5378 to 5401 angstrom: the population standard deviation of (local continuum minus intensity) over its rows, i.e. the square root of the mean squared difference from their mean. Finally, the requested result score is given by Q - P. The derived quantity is -2.2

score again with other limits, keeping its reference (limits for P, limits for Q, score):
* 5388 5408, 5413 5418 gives -2.3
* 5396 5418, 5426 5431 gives -1.3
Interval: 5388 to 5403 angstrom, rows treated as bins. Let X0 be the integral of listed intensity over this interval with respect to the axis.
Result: 288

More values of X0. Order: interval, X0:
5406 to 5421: 294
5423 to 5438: 290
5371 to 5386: 302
